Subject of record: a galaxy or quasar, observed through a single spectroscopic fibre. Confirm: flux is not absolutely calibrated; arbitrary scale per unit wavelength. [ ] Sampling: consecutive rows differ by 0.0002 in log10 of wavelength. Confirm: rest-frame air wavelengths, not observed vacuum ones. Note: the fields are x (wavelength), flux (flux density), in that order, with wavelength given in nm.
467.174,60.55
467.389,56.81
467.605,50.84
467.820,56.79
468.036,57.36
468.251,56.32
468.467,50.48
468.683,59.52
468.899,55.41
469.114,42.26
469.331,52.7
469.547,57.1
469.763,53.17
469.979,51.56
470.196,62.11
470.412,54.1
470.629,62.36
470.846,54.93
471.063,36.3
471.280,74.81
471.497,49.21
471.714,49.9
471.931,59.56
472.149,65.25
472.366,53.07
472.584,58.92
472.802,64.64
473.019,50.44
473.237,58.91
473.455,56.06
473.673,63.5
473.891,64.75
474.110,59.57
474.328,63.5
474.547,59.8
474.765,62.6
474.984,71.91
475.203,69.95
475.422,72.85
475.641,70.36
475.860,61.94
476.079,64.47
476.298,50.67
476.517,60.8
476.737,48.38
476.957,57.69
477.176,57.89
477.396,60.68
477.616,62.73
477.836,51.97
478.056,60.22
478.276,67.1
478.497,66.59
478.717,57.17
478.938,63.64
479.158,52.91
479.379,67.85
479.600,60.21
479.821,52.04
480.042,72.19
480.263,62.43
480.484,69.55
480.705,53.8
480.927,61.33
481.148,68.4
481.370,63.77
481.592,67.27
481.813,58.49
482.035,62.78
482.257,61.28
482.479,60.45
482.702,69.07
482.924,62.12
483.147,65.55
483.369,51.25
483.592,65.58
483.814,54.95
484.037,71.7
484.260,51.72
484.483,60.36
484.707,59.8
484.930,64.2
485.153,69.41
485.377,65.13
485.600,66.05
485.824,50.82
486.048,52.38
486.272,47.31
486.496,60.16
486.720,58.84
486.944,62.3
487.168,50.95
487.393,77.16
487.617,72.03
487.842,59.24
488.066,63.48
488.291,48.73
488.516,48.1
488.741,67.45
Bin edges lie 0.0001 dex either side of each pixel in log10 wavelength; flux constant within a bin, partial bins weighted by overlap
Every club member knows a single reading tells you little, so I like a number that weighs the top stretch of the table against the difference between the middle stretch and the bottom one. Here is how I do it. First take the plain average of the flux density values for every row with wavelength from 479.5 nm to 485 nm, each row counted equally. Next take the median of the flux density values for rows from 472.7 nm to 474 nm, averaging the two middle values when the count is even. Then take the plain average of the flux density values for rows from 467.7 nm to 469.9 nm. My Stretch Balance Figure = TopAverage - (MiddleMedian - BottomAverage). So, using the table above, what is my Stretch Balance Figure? 54.9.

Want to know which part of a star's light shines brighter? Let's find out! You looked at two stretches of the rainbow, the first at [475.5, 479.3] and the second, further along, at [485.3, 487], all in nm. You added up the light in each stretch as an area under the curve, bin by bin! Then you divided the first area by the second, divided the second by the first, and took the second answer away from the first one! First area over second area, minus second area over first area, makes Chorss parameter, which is 2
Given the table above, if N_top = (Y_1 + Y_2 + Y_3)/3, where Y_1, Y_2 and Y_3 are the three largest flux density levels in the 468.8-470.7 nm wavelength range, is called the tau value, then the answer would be 60.5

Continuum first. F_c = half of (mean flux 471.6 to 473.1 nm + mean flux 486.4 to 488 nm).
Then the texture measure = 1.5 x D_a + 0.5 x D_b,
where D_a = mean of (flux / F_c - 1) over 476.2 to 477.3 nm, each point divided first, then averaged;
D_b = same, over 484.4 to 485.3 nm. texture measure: -0.10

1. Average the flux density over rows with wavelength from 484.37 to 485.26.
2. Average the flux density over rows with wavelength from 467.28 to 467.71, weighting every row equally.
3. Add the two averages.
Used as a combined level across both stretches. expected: 117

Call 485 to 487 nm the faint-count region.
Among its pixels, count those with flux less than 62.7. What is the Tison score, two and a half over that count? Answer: 0.42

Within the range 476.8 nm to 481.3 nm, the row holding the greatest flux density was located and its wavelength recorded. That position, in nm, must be 480.042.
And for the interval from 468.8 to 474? 471.280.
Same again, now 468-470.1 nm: 468.683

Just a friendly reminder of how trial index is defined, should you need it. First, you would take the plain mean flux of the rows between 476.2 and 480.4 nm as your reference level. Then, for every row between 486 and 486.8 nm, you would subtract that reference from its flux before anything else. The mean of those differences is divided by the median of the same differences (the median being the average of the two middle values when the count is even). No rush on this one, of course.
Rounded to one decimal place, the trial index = 1.2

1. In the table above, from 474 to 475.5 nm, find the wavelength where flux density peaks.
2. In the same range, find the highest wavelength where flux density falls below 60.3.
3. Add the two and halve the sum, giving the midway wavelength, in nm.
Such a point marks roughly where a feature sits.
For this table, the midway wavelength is 474.98 nm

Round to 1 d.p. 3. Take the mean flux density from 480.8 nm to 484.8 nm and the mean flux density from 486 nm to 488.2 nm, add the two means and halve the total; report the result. 61.2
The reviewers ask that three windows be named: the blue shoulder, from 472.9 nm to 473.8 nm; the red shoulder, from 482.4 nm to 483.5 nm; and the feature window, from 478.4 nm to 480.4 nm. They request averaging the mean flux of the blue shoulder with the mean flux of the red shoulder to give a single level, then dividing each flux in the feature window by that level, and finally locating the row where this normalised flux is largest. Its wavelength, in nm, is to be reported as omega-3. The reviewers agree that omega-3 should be 480.042 nm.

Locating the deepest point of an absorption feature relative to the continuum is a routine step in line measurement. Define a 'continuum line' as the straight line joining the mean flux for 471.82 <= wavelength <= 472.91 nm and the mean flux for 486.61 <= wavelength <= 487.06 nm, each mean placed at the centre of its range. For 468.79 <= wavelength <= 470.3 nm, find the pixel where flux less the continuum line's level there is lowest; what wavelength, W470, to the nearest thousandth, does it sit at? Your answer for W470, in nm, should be 469.114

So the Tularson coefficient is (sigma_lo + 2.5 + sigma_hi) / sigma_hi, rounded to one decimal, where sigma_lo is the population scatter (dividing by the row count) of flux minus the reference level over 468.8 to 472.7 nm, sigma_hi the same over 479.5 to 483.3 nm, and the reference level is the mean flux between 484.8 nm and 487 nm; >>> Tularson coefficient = 3.1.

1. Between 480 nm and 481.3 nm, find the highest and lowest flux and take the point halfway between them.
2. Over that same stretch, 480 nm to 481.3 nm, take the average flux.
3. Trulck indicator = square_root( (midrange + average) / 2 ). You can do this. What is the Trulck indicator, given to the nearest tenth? 8.0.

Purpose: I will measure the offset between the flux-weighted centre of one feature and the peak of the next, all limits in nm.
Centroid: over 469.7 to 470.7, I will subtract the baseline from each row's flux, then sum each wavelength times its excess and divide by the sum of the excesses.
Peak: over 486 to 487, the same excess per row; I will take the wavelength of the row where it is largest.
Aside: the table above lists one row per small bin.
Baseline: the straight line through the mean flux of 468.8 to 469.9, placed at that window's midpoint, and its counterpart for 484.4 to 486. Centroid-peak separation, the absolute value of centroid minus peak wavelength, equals 16.54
